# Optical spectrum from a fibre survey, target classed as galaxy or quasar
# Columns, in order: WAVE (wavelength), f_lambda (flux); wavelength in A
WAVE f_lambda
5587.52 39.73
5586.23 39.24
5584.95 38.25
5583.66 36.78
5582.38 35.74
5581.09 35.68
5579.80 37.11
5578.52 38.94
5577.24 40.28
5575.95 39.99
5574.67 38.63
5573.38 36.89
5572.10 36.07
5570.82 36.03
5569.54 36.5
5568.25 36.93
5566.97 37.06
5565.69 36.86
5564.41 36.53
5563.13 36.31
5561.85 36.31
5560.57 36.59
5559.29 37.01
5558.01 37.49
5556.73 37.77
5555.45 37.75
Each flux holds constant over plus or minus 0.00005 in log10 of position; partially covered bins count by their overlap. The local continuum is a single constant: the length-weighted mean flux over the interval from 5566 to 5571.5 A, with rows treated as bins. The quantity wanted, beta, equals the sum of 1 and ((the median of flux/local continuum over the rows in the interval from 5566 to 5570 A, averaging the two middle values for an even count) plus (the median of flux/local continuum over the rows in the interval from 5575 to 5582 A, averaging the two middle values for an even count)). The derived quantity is 3.07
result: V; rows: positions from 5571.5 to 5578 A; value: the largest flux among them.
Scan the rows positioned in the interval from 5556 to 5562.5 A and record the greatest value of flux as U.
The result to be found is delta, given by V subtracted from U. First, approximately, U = 37.77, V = 40.28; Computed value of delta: -3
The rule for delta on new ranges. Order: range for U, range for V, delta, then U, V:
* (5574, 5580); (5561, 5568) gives 3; 40.28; 37.06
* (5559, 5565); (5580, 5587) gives -2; 37.01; 39.24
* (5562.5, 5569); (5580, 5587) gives -2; 37.06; 39.24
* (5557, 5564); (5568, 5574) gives 1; 37.49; 36.93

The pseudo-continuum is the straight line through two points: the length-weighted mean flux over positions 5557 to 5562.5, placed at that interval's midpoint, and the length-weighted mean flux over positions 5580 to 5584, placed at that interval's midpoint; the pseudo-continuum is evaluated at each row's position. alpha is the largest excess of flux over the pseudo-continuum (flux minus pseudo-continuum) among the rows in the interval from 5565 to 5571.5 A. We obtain 0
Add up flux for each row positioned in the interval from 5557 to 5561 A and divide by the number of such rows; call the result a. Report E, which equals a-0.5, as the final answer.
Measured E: 36.5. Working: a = 37.0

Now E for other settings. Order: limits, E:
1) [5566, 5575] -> 36.4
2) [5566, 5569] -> 36.5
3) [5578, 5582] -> 36.7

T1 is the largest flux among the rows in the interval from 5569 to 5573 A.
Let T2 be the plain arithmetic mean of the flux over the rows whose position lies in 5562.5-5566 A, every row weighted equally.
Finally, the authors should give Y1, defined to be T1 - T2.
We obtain -0.1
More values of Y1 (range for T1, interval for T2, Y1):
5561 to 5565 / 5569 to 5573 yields 0.3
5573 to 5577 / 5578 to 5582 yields 2.7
